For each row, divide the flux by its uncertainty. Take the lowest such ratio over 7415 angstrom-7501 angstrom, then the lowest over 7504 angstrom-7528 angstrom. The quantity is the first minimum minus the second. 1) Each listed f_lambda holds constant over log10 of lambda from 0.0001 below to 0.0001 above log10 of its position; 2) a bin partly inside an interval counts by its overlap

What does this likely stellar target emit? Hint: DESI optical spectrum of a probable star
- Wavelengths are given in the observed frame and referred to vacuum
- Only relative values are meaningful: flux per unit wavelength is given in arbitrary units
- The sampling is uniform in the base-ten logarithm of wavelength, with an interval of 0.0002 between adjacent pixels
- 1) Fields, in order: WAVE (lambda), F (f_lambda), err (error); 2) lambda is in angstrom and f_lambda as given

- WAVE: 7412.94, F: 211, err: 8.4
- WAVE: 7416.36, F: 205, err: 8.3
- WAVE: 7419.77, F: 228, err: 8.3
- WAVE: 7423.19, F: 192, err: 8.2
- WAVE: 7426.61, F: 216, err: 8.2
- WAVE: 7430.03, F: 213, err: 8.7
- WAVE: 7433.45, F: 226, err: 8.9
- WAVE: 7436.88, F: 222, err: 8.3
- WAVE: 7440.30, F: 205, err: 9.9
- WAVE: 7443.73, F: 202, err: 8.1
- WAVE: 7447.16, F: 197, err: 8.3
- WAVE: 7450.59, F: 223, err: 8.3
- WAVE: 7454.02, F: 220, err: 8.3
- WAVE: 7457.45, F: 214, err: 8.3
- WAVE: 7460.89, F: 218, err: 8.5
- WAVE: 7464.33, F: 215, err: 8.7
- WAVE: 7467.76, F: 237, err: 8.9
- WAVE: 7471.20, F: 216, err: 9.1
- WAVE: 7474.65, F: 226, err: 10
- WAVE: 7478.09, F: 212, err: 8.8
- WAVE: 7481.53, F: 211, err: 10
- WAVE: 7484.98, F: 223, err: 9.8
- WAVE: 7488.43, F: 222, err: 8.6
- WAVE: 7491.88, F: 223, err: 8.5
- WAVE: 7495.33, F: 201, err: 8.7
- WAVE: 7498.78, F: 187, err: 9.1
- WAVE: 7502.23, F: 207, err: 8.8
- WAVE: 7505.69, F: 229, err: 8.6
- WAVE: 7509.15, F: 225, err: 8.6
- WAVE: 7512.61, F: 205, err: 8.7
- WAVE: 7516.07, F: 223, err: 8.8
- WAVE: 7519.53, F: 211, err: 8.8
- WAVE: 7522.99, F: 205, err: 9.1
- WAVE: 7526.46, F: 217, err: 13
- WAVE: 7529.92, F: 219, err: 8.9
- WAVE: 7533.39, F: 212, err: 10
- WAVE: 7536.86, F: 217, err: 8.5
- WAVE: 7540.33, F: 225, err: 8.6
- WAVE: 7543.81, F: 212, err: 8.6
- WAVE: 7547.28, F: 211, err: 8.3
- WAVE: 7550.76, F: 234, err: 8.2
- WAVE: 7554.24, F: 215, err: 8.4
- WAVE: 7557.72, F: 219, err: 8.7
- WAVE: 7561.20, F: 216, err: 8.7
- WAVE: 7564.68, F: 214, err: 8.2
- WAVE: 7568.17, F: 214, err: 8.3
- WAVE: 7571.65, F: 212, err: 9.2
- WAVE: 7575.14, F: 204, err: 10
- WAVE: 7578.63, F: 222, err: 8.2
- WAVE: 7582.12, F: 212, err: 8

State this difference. 3.9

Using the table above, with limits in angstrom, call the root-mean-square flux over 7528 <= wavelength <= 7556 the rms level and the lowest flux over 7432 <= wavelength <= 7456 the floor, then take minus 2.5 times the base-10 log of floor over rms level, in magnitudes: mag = 0.11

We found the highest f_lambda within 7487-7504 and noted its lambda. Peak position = 7491.88 angstrom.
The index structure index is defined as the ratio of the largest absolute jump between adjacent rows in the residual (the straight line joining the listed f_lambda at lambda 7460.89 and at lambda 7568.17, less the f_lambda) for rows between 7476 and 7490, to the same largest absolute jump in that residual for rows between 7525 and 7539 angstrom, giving 1.8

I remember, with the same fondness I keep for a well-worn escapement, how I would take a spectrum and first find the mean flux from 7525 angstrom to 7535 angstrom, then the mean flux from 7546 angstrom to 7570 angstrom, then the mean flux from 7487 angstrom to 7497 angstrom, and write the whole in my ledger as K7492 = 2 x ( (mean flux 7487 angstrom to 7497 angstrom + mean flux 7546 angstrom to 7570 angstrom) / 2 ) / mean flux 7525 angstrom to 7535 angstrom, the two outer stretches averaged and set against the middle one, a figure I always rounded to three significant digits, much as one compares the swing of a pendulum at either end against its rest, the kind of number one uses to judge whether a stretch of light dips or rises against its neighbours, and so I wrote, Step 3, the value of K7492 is 2.00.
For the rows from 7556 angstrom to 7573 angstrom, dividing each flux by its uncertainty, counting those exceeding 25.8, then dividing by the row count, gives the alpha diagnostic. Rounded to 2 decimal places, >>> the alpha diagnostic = 0.20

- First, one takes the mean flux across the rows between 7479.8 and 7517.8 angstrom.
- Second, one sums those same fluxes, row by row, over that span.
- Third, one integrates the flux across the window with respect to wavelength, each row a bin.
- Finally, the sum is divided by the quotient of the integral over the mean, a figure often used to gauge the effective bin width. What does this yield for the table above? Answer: 62.0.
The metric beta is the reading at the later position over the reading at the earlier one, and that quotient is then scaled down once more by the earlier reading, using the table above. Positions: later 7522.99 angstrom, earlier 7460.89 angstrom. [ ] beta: 0.0043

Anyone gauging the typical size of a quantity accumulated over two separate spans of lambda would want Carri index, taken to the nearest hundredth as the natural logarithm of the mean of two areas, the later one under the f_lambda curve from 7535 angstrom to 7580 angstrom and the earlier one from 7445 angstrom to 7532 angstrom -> 9.56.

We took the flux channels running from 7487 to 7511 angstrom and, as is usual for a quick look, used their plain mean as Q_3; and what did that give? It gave 213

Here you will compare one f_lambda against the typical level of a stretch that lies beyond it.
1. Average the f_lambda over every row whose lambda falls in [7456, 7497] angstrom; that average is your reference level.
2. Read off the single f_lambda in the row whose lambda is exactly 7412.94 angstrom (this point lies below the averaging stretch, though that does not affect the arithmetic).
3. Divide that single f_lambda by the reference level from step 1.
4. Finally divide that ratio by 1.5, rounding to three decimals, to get 0.645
